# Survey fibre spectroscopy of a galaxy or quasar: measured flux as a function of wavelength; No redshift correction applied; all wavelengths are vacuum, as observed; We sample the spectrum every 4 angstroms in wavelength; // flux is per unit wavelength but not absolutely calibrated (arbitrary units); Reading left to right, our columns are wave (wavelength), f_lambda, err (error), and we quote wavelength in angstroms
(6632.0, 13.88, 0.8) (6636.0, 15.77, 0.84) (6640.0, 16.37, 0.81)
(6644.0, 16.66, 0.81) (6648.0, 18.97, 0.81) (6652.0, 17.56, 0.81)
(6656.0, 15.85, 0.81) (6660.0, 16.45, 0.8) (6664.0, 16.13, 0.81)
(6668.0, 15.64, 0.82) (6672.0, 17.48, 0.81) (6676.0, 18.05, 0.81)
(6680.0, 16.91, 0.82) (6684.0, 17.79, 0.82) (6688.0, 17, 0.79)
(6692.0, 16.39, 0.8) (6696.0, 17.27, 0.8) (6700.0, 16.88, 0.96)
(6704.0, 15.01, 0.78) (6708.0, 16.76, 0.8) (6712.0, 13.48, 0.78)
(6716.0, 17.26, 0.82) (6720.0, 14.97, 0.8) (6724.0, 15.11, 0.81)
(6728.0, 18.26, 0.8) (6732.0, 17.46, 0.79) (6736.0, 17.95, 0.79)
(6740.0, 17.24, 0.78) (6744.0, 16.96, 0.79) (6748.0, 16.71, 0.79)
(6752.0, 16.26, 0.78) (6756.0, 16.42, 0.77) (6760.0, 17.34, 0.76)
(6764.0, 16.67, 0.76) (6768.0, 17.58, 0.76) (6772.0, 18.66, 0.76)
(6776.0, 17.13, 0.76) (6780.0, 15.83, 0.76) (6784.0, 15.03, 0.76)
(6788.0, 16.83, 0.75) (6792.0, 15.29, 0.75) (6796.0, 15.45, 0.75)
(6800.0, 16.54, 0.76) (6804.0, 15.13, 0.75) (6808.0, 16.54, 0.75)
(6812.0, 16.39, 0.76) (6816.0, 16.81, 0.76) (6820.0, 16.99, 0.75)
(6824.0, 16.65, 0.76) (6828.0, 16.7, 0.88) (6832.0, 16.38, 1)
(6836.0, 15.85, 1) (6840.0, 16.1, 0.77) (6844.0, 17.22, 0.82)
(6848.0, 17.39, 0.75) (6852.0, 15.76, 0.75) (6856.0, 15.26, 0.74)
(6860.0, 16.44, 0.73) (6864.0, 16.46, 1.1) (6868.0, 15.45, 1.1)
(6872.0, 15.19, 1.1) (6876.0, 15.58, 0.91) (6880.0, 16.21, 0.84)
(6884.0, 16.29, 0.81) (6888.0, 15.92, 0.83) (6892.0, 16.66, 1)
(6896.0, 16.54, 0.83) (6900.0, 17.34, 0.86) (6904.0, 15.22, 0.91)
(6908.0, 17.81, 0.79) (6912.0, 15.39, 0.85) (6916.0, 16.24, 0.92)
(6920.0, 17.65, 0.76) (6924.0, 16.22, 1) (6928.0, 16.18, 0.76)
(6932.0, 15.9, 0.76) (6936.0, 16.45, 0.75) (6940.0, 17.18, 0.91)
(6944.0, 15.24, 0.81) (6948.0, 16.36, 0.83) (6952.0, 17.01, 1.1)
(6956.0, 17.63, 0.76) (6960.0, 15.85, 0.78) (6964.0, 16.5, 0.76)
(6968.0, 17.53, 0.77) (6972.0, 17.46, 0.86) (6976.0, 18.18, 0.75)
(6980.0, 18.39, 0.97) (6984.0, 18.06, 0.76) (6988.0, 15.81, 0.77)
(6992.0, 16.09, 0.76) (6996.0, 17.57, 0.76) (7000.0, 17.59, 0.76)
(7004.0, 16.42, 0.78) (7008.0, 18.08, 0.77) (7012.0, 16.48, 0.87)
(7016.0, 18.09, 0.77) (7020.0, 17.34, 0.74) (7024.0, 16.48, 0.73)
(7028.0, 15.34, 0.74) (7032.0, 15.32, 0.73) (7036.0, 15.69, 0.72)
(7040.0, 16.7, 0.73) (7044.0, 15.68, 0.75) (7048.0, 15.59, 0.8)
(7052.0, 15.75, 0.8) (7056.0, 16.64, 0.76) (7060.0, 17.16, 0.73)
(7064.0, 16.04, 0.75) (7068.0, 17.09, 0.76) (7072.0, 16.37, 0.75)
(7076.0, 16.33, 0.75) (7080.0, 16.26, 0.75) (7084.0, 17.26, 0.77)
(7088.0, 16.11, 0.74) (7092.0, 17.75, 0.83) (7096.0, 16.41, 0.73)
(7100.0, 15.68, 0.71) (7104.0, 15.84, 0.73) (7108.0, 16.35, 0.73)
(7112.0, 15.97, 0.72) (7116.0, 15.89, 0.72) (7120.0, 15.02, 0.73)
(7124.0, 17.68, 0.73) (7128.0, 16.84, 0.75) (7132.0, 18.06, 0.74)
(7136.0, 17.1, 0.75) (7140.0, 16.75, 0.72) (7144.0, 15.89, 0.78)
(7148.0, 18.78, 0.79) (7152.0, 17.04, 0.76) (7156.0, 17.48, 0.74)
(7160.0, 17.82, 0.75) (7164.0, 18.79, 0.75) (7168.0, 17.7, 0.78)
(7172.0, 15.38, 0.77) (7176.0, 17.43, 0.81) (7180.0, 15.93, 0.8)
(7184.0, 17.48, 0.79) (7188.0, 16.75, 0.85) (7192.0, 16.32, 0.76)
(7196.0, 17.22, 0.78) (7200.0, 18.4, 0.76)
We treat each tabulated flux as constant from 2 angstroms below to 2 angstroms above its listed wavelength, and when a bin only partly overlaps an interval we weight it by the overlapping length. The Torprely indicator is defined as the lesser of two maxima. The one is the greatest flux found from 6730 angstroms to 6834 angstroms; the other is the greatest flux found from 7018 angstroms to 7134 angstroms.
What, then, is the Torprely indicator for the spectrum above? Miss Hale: 18.1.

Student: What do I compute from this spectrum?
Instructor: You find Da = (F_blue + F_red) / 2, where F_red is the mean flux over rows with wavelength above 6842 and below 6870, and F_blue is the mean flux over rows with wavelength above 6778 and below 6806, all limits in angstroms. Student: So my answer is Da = 16.0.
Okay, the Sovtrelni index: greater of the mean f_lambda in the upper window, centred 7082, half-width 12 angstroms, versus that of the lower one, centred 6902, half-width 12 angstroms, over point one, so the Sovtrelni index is 167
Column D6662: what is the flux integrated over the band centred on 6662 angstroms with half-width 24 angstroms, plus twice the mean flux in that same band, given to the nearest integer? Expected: 849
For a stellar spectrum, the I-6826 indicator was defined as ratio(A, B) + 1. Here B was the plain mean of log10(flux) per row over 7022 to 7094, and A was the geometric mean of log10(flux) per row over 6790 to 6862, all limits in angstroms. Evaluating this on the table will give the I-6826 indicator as 2.00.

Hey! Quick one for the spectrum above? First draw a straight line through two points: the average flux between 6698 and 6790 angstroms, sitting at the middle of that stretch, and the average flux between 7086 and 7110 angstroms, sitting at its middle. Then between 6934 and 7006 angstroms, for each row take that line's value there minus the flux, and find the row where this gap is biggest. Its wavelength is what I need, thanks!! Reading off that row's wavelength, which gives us 6944.0 angstroms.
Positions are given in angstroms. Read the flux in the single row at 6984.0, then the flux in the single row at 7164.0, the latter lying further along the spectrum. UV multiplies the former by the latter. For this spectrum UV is 339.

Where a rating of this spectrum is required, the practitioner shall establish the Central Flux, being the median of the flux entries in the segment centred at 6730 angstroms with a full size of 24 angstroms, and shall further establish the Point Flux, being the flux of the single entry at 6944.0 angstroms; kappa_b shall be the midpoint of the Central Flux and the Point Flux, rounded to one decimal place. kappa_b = 16.3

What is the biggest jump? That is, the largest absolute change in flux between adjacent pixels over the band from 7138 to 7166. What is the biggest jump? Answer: 2.89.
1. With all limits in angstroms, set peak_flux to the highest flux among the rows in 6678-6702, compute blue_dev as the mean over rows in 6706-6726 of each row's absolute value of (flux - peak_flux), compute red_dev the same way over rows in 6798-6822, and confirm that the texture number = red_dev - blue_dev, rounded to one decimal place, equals -0.9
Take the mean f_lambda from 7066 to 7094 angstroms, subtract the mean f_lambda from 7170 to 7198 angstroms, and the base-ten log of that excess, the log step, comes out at -1.0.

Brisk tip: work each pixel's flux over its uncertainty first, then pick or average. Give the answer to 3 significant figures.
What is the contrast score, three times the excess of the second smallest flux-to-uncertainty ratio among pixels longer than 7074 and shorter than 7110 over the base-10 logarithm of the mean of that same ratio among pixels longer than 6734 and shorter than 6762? 61.0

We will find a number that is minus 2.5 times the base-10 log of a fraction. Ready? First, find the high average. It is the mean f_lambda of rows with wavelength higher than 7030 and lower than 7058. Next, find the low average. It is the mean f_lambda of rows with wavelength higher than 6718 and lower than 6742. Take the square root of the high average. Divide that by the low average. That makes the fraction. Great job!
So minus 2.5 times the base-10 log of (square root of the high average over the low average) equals 1.563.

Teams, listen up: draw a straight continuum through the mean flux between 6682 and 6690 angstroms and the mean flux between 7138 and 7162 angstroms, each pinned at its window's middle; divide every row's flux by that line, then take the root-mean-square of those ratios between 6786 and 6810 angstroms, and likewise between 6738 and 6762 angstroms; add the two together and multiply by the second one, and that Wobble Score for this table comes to 1.828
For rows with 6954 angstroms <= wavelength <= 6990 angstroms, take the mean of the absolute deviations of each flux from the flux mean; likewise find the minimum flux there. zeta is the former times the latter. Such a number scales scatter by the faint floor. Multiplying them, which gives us 13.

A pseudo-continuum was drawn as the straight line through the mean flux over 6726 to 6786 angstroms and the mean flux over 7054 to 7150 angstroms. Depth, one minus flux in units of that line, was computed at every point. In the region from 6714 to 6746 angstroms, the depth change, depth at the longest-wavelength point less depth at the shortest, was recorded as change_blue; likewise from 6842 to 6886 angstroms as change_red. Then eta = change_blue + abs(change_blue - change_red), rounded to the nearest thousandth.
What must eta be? 0.052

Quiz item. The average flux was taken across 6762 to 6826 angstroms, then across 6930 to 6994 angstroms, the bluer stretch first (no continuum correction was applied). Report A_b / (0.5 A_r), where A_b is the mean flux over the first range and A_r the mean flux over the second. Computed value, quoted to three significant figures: 1.95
